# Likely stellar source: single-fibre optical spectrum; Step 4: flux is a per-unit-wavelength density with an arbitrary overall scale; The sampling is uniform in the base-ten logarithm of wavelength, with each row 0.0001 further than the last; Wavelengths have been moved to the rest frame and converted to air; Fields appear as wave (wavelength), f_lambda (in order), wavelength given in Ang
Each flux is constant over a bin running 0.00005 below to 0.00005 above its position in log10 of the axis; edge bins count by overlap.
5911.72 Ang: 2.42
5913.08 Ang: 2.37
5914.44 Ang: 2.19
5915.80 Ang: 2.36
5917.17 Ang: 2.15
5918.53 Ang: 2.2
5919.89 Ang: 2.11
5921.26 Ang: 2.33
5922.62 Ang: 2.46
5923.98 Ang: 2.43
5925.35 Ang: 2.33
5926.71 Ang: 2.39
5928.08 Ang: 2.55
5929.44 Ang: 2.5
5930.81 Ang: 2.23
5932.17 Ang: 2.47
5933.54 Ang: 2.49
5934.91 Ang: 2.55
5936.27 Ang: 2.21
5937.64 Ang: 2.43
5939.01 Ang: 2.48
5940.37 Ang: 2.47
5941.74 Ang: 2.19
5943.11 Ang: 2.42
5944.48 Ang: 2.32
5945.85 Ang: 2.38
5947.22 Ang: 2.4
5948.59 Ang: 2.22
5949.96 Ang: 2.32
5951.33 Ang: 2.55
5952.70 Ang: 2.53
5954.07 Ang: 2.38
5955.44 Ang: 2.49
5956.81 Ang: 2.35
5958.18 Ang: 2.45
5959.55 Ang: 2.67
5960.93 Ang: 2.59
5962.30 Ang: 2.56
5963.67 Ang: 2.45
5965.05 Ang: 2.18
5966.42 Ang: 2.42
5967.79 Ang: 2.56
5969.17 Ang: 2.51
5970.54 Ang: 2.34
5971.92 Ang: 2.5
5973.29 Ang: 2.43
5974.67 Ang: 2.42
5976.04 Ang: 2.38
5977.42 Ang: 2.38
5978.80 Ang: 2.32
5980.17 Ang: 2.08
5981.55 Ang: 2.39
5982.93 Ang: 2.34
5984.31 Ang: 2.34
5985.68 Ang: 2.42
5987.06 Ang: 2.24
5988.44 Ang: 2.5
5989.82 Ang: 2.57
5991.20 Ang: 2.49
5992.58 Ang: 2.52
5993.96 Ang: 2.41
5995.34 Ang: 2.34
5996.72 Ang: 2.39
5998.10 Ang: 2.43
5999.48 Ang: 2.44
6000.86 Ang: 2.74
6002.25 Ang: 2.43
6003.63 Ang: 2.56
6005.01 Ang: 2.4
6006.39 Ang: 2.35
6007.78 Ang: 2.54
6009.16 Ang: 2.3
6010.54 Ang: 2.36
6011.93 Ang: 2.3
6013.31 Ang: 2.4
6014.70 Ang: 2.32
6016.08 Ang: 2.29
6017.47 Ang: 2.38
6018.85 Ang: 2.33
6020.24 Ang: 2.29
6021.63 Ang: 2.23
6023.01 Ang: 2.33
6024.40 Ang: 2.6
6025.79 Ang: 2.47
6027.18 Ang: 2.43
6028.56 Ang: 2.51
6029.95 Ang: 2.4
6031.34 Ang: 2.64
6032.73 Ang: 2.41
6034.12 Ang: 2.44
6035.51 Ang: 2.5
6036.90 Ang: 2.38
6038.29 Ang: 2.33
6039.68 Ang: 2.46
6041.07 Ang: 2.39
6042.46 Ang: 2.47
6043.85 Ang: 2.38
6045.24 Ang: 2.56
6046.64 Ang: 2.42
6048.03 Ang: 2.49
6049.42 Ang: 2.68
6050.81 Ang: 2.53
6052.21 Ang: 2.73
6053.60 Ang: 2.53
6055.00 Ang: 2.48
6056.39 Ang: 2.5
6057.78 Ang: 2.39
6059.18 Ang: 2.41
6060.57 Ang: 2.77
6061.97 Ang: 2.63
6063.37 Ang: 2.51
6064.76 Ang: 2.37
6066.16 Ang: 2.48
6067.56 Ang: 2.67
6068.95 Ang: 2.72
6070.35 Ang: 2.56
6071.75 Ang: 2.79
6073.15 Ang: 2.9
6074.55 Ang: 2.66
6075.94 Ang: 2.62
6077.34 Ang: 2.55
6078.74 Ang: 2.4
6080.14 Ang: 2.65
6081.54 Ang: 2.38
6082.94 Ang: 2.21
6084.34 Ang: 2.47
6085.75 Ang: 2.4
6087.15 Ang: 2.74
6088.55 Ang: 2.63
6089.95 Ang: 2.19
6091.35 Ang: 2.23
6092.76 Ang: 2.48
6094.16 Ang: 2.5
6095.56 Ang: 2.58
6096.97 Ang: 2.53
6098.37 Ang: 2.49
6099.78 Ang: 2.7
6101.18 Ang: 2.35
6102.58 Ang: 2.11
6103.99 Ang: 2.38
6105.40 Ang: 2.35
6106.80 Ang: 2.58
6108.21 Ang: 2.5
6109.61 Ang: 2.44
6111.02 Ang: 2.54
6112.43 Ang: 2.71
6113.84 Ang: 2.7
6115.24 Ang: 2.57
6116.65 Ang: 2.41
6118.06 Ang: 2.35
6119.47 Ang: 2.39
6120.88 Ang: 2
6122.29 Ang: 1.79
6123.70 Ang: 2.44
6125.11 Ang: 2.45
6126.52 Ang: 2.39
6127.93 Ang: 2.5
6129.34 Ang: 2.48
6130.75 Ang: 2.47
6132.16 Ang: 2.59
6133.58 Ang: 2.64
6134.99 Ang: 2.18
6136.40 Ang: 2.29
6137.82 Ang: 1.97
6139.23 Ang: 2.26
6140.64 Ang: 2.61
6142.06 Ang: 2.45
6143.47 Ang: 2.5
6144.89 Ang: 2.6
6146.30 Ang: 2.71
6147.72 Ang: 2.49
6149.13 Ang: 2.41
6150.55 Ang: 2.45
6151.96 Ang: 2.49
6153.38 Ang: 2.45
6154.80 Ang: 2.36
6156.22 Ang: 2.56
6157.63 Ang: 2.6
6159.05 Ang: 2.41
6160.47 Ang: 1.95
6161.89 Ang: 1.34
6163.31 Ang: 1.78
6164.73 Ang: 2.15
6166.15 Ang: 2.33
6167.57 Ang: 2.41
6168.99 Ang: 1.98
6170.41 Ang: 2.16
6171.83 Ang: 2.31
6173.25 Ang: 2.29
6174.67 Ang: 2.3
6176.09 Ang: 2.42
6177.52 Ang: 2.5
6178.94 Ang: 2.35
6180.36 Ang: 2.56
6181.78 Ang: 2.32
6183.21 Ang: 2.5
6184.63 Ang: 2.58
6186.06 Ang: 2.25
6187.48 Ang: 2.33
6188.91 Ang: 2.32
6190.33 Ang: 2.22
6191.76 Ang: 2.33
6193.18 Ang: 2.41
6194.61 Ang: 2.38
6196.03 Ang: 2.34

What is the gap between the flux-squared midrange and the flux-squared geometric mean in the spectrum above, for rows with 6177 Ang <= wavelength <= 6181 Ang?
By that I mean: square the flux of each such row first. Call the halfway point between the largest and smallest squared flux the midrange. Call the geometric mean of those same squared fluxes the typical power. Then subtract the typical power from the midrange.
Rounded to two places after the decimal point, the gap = -0.05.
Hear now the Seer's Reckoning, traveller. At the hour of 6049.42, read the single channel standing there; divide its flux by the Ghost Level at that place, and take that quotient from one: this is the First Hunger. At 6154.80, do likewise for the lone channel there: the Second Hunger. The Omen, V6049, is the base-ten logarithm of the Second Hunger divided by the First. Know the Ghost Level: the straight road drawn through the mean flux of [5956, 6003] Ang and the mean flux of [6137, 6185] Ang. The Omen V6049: -1.2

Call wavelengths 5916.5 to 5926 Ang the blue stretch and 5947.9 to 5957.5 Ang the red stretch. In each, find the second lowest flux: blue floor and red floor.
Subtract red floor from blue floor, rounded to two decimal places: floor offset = -0.17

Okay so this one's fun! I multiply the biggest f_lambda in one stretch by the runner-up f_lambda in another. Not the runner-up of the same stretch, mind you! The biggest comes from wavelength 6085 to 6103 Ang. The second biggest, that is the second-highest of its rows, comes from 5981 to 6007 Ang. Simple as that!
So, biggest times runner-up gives 7.0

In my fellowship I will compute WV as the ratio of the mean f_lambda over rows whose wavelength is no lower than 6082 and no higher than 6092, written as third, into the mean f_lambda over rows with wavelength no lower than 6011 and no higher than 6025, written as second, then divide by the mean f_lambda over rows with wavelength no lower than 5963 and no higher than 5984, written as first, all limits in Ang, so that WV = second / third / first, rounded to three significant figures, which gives 0.409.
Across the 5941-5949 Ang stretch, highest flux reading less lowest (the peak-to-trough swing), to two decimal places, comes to 0.23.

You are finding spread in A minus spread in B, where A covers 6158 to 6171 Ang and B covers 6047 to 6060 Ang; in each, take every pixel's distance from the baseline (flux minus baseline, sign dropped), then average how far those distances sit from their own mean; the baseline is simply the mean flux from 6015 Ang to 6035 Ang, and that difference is 0.184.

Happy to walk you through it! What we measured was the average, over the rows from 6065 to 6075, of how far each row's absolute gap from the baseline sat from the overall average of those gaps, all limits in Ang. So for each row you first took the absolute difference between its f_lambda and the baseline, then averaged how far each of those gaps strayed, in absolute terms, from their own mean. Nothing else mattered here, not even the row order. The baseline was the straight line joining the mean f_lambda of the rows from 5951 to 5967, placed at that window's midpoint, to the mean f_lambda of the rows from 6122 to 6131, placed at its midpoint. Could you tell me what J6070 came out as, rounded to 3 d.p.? 0.104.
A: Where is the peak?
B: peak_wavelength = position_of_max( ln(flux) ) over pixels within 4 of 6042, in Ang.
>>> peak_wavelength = 6045.24 Ang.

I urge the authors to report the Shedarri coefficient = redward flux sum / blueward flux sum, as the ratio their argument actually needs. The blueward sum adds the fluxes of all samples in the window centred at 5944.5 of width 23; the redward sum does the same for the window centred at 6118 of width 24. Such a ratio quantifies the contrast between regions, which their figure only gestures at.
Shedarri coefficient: 1.01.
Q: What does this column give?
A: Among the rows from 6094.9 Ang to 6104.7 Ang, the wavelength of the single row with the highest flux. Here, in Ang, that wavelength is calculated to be 6099.78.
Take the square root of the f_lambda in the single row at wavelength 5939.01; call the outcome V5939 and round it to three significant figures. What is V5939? 1.57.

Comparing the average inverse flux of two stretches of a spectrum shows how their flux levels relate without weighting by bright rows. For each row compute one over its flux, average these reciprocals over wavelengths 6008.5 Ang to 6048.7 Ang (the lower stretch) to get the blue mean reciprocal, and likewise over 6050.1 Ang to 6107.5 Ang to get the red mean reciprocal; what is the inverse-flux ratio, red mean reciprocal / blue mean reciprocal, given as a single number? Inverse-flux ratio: 0.960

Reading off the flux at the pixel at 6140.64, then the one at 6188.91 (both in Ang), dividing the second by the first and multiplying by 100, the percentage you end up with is 89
